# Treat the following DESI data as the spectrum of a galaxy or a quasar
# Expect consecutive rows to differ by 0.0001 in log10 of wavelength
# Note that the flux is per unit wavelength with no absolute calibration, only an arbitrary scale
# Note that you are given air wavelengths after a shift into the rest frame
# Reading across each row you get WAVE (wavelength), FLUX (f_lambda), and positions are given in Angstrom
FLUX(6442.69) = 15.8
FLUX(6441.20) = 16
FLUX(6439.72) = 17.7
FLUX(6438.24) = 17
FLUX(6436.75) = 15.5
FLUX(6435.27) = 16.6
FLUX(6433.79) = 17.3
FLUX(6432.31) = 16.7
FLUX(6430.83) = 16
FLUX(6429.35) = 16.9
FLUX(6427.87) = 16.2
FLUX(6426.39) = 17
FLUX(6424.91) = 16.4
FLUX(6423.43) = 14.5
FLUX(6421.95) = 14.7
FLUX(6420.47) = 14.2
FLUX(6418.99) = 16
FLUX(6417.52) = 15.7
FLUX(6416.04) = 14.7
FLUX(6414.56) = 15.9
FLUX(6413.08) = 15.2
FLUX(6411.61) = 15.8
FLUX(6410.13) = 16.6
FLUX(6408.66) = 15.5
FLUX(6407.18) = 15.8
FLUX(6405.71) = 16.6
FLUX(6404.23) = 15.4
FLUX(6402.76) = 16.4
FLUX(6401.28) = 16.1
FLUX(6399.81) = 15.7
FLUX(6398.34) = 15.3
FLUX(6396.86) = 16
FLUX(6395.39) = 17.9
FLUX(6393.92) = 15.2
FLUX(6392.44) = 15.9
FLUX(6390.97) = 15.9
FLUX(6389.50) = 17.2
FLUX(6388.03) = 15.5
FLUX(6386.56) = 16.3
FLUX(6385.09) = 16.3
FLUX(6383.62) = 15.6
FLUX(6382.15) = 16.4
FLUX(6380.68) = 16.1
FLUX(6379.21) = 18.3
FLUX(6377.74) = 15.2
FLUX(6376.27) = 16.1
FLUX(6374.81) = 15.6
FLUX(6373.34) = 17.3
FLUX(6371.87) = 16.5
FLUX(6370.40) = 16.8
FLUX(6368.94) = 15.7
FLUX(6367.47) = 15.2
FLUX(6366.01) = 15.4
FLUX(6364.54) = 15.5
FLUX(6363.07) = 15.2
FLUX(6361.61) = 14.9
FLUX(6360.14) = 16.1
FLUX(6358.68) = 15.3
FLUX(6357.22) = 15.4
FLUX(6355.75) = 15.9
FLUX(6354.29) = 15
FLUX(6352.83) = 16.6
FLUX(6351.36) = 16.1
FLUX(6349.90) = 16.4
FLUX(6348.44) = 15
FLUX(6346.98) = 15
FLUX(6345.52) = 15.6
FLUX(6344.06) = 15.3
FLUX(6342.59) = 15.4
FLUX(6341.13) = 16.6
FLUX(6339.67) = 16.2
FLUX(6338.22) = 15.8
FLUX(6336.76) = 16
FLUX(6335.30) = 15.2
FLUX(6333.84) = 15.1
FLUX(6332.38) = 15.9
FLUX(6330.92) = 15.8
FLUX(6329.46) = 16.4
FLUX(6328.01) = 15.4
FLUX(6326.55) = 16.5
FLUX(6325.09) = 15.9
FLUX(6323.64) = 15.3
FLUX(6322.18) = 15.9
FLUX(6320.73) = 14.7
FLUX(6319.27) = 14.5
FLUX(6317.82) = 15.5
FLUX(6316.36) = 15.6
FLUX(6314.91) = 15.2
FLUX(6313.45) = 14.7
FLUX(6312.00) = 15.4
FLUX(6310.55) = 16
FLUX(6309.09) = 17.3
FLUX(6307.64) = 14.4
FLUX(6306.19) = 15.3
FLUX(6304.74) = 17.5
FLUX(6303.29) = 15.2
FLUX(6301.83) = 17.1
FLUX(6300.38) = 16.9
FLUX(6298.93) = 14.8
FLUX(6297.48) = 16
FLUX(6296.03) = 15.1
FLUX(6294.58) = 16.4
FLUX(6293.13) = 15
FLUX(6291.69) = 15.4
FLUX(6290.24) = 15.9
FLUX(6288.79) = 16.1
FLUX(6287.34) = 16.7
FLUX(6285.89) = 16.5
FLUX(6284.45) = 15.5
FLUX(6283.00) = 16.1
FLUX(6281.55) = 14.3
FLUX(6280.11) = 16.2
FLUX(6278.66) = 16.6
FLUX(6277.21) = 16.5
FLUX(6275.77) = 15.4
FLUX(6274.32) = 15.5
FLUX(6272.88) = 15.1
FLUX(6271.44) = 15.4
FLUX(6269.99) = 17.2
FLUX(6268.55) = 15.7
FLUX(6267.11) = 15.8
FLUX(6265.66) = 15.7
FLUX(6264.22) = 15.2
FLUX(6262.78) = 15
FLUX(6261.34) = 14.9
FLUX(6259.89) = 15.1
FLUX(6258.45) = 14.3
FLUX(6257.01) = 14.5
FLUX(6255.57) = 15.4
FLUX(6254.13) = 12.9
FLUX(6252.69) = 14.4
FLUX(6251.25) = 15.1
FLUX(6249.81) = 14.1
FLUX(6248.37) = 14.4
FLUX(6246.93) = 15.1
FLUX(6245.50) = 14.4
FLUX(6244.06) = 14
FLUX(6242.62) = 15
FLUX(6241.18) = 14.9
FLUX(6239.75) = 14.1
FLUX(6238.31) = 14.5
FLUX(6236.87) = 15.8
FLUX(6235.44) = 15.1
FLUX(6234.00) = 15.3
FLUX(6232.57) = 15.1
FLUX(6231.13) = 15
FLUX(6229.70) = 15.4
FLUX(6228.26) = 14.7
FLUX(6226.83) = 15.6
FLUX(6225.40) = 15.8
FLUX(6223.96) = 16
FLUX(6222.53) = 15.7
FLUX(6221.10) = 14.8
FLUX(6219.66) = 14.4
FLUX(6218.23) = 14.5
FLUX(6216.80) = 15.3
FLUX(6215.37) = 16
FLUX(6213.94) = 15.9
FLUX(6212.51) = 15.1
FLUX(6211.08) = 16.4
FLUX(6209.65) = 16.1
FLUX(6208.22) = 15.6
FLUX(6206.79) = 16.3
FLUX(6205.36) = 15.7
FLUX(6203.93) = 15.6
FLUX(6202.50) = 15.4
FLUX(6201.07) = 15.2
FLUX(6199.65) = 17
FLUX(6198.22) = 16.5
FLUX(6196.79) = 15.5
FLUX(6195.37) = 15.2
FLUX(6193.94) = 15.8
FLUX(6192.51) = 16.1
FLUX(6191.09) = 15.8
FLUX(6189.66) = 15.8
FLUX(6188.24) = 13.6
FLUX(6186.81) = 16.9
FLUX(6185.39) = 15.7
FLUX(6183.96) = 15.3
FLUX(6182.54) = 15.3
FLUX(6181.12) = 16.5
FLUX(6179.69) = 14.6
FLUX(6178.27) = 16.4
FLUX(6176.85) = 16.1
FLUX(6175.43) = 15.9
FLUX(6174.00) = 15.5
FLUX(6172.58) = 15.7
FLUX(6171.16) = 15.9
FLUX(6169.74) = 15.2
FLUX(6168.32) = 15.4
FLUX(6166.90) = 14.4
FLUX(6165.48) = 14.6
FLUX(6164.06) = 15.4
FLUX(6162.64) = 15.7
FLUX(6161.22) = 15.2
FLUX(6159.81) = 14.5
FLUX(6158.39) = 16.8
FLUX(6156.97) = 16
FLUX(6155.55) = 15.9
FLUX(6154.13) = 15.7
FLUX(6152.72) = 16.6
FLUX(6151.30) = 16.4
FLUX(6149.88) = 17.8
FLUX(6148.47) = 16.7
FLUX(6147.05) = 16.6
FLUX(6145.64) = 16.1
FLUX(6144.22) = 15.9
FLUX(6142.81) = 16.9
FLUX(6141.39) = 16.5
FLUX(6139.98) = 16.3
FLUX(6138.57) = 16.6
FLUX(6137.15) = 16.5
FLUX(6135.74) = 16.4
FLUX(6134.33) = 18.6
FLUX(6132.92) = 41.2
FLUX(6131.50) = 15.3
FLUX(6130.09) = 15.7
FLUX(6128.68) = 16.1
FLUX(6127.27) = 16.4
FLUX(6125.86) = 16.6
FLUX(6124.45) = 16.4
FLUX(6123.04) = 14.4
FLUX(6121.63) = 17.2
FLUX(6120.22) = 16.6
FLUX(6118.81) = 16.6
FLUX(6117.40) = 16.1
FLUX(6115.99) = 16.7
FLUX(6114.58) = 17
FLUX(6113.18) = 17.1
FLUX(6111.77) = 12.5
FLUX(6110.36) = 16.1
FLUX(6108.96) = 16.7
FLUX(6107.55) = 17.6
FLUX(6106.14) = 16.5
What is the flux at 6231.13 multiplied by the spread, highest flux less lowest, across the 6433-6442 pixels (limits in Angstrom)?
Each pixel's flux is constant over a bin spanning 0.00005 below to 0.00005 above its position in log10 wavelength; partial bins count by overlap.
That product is 33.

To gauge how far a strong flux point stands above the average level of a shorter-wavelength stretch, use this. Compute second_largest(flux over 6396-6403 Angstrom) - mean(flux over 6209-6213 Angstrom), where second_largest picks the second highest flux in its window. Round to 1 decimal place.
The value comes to 0.2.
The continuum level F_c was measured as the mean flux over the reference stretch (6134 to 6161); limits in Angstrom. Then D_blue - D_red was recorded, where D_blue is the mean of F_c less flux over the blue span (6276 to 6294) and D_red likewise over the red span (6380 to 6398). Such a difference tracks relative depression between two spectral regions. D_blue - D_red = 0.3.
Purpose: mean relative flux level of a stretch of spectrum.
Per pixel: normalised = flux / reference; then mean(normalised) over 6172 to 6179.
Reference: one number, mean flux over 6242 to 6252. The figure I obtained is 1.09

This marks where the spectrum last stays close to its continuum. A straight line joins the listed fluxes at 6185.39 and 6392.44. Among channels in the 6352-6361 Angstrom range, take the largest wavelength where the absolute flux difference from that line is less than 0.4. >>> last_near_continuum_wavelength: 6360.14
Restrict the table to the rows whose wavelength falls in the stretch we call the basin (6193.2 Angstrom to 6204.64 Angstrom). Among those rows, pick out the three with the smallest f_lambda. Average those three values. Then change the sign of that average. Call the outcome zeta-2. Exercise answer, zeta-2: -15.27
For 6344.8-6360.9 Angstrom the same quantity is -15.00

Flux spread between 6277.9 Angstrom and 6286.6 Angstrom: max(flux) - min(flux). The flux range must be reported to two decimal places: 2.30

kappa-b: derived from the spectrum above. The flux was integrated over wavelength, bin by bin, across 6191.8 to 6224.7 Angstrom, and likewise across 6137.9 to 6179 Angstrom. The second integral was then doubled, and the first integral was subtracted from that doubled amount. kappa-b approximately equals 797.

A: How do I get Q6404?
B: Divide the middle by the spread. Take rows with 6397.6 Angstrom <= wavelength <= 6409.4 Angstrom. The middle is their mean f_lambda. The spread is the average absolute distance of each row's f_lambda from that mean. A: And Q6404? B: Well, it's 41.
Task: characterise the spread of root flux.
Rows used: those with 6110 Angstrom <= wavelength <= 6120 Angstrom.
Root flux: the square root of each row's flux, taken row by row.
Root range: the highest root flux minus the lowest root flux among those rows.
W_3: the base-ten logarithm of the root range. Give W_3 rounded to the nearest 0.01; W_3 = -0.22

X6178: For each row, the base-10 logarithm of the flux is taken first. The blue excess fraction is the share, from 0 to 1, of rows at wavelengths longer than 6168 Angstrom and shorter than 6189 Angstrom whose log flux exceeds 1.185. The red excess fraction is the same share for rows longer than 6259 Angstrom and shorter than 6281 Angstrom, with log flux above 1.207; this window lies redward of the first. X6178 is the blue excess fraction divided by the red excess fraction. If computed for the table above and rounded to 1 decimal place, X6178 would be 2.5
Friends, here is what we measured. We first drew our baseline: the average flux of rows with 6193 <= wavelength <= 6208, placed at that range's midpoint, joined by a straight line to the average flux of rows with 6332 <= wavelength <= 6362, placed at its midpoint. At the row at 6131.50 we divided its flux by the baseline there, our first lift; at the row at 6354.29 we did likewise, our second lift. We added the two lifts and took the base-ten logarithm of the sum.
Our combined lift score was 0.284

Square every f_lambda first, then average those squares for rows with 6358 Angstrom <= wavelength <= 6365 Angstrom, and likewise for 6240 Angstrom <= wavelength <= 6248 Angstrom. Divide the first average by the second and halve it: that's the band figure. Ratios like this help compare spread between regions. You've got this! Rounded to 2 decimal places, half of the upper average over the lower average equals 0.55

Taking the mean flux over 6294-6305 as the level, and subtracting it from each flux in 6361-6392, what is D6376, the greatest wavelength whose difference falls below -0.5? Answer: 6388.03 Angstrom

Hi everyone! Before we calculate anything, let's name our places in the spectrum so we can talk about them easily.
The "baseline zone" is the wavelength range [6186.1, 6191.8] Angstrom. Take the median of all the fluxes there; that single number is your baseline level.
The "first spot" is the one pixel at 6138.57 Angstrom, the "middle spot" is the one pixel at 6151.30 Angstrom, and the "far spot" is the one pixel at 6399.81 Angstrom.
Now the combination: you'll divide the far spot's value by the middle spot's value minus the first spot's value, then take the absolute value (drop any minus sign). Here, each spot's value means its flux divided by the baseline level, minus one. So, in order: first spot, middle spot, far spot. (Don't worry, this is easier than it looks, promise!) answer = 0.5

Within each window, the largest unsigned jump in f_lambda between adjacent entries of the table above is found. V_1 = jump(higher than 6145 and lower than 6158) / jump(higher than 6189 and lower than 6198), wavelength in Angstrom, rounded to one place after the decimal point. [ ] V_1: 2.3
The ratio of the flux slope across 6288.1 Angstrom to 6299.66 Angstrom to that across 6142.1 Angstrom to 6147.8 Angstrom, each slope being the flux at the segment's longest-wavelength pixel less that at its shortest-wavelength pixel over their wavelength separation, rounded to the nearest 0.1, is 1.8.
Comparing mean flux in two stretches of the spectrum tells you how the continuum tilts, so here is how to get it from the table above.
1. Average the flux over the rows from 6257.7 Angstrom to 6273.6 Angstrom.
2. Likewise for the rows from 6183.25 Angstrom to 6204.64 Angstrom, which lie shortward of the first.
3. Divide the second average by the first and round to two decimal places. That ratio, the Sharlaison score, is 1.02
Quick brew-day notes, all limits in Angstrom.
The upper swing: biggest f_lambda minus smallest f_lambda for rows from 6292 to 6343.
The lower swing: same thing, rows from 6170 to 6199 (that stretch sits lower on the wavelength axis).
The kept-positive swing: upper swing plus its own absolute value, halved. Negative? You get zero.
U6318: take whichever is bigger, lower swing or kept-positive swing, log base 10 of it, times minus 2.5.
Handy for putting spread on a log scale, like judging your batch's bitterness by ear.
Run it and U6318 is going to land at -1.30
